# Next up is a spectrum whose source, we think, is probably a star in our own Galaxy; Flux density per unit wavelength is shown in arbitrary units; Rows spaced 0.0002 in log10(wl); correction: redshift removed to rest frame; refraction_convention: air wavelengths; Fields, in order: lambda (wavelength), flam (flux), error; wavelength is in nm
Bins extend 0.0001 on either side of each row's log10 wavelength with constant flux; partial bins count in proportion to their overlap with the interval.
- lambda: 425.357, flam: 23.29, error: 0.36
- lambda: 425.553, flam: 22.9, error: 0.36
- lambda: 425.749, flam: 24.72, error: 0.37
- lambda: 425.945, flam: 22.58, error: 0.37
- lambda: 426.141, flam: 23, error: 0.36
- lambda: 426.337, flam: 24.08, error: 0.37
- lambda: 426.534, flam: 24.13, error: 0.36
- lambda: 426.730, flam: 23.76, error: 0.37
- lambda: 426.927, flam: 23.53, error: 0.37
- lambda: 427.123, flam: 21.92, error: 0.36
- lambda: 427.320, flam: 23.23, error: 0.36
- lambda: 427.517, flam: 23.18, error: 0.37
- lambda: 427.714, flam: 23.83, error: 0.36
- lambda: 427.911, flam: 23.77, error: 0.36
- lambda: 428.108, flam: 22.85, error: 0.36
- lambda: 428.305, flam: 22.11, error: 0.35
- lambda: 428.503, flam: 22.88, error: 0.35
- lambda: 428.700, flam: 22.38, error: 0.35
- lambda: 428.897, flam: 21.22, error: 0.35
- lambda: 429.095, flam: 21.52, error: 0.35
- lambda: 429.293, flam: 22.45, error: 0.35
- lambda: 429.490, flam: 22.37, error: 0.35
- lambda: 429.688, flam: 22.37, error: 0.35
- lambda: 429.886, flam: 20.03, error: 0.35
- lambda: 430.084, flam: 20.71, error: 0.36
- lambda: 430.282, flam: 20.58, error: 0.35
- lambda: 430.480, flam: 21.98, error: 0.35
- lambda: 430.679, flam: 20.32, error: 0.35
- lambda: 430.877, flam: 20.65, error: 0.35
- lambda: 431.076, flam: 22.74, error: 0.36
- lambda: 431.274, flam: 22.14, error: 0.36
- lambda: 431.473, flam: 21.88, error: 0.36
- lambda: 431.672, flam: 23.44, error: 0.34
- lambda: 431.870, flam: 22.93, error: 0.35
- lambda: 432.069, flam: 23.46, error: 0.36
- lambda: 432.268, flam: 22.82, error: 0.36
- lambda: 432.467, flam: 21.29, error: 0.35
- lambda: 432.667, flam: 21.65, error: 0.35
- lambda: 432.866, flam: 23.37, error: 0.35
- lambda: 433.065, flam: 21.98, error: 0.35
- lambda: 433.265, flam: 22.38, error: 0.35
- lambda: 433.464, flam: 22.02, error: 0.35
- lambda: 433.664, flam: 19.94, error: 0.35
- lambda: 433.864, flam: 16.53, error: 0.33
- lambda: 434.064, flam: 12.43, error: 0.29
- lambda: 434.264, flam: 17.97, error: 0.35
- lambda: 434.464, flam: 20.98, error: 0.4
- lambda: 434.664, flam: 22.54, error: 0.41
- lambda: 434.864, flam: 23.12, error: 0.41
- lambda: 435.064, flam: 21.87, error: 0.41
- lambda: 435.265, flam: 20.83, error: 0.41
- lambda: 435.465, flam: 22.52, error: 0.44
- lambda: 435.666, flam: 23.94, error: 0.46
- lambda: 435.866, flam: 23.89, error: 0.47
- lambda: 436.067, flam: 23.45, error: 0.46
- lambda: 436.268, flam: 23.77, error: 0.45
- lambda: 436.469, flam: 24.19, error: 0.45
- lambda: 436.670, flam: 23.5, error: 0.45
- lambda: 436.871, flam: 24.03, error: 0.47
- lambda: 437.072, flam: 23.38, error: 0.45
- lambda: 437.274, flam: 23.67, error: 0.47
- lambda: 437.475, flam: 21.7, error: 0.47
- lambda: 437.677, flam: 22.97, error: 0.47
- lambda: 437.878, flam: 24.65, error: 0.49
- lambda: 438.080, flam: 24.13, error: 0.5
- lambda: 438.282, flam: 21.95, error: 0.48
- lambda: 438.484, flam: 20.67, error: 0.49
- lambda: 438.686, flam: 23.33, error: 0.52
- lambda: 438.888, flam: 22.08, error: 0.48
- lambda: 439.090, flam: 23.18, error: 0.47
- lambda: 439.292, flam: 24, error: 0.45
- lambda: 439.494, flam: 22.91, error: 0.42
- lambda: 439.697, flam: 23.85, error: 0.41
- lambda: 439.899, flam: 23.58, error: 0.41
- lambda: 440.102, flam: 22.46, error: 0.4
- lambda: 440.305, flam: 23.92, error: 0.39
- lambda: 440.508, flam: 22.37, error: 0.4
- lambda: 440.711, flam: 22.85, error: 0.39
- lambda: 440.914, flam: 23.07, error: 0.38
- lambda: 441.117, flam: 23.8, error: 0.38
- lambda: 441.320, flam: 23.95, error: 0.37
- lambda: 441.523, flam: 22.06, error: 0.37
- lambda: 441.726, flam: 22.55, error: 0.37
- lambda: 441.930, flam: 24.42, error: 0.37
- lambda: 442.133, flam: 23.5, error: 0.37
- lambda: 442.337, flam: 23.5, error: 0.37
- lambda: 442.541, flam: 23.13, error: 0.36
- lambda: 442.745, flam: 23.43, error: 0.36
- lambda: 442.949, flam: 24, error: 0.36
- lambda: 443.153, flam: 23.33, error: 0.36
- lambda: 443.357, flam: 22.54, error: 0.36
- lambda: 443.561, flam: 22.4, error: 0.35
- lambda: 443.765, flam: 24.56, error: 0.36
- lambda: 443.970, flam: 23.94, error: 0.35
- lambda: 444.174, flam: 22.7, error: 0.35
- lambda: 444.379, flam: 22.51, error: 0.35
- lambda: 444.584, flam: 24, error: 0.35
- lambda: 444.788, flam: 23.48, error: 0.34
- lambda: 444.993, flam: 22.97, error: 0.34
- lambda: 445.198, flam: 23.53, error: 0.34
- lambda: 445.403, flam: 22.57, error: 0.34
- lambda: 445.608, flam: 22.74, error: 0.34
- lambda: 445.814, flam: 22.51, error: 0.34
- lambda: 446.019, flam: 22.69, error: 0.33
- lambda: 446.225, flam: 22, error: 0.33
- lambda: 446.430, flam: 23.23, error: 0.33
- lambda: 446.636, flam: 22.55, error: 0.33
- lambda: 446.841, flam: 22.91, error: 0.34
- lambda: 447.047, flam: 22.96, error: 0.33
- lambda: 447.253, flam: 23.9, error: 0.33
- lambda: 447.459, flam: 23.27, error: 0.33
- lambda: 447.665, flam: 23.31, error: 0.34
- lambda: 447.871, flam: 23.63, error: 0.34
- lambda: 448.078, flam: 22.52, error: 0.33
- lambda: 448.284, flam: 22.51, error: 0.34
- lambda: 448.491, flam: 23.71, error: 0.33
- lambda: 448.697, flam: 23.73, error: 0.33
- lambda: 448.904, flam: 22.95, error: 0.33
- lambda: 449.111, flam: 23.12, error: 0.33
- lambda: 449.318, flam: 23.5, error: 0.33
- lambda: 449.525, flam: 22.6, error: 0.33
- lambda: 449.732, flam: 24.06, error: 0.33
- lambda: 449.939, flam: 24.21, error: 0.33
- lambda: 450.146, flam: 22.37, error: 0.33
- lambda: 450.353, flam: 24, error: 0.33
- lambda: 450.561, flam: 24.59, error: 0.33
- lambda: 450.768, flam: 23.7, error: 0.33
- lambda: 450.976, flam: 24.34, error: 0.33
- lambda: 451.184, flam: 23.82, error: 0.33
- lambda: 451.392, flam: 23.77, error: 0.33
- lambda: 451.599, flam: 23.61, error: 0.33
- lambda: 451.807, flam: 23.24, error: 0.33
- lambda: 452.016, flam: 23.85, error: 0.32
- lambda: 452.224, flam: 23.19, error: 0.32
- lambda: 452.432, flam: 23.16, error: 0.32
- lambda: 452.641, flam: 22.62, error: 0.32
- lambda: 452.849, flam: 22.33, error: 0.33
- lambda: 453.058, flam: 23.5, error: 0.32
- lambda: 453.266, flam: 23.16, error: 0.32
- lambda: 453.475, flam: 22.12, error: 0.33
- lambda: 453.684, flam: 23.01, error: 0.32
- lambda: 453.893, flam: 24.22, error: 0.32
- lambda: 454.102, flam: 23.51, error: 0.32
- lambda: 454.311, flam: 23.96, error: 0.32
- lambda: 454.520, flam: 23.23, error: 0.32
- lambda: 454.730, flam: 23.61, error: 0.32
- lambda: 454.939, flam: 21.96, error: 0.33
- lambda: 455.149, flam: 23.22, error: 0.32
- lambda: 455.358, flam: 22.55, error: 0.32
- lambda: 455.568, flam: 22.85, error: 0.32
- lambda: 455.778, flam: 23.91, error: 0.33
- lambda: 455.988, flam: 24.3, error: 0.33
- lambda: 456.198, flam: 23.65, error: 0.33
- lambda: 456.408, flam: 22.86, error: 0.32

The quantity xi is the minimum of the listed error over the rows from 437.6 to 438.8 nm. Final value 0.470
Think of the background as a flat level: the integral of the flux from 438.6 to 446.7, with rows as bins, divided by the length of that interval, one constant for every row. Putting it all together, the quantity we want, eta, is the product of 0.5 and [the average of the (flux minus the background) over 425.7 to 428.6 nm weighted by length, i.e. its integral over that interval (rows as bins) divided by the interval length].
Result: 0.1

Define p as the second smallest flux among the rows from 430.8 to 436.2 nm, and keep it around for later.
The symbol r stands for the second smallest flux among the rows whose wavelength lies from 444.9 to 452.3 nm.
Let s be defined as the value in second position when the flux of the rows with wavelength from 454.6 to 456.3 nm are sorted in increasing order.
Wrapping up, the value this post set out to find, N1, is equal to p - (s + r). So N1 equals -28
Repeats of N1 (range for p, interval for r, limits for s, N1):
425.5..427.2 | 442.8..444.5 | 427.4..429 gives -22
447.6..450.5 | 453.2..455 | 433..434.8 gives -16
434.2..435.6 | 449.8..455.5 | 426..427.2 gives -24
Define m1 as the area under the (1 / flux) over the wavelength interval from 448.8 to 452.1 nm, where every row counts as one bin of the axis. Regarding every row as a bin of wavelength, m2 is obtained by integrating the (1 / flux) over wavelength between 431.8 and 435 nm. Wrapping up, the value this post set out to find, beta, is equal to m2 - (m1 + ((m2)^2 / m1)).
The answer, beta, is -0.159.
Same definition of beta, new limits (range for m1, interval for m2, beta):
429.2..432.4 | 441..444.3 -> -0.142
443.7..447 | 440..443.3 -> -0.142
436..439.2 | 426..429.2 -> -0.140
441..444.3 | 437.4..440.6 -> -0.139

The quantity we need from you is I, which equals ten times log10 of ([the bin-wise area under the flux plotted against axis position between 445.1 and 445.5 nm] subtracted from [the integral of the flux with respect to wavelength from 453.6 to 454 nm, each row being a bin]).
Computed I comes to -6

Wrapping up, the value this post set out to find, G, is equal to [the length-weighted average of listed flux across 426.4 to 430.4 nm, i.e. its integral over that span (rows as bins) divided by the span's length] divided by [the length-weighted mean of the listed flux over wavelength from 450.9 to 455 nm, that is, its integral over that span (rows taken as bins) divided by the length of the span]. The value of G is 0.96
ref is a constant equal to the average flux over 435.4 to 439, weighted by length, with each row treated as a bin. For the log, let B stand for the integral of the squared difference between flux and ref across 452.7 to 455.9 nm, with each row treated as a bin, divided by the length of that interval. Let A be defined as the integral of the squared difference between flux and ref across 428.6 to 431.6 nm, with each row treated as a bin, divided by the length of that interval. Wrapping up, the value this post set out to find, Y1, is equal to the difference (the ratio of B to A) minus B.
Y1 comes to -0.3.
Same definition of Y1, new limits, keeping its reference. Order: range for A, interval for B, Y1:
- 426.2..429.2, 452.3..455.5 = 0.1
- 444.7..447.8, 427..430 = 4.1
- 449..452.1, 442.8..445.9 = 0.4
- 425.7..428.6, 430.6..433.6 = 1.7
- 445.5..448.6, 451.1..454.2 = 0.6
